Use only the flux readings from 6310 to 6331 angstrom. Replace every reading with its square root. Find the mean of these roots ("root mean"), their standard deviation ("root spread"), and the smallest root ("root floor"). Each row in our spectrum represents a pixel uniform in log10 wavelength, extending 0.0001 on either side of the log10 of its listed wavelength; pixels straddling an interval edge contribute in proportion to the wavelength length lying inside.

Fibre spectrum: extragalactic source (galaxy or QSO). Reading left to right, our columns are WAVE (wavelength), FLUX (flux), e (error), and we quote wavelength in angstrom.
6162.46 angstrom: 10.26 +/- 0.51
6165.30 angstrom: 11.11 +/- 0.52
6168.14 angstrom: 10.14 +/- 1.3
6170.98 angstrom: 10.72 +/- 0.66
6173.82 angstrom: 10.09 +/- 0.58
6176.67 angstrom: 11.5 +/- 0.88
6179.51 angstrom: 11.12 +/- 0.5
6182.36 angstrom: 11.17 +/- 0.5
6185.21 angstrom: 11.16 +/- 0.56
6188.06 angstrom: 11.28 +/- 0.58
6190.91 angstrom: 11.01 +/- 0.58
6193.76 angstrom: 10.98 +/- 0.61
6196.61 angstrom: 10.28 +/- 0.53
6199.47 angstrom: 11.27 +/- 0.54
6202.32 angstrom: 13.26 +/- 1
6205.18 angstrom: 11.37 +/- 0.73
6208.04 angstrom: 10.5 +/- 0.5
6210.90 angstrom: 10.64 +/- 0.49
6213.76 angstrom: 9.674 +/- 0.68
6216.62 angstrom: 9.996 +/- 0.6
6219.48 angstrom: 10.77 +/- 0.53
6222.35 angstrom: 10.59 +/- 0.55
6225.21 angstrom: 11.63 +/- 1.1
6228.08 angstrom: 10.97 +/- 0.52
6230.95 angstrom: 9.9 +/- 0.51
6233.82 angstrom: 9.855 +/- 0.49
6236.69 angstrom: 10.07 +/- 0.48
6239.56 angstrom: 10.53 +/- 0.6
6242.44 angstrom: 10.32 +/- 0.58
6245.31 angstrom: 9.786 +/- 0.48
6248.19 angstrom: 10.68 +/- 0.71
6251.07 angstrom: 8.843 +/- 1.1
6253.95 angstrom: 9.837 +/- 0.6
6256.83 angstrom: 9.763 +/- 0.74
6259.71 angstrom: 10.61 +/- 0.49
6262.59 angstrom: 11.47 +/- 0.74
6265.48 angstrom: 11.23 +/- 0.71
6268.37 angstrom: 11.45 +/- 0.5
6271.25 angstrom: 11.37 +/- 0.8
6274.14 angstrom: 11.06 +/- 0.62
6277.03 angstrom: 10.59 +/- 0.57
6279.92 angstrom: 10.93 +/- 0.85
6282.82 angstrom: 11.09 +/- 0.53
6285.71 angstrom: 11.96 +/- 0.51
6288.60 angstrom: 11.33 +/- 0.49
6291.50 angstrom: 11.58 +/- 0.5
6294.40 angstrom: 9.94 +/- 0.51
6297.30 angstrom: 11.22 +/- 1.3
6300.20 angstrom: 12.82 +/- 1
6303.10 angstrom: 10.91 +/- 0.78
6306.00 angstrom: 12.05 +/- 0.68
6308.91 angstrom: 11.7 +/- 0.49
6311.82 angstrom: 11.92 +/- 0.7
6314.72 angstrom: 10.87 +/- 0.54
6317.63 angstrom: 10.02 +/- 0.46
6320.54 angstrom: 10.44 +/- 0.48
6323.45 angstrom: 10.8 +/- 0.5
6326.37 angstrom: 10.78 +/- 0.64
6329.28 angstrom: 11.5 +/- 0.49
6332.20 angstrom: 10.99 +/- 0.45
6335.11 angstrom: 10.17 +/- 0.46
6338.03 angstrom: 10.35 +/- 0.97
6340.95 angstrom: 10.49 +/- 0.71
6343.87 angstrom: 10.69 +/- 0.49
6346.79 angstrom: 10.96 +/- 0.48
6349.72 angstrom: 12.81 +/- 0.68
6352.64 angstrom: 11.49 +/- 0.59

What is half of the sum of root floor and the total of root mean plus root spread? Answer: 3.28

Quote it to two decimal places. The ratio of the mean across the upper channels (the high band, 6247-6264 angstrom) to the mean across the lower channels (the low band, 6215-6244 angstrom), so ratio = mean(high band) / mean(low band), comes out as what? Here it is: 0.97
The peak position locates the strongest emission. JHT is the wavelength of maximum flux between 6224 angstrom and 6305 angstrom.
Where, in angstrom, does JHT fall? 6300.20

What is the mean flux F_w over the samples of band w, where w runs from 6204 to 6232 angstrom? 10.6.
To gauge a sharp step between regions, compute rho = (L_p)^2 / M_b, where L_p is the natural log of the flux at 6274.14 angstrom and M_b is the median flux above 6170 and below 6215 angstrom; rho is 0.52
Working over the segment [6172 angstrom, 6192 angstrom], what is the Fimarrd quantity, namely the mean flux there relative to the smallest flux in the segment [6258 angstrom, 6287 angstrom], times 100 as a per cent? 104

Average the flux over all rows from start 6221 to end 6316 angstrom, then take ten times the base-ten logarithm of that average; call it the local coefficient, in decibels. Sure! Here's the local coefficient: 10.4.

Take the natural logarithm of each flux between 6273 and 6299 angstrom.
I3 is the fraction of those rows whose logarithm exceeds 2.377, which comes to 0.78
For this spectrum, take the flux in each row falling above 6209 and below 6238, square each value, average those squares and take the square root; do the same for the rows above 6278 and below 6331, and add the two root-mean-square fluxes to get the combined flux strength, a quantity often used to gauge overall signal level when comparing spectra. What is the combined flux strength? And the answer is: 21.7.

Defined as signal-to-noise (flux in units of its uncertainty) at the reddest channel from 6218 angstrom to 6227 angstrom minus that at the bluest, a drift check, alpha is -10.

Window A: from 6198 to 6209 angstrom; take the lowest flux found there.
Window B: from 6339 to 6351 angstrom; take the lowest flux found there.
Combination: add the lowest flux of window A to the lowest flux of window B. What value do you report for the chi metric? 21.0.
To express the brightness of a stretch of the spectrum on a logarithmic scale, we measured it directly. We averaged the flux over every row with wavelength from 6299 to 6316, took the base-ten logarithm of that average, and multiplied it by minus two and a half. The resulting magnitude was -2.67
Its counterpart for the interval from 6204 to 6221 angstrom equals -2.55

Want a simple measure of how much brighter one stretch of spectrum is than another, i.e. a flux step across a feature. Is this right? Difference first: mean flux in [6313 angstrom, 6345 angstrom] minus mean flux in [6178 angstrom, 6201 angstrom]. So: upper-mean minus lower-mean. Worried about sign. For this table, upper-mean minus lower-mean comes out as -0.39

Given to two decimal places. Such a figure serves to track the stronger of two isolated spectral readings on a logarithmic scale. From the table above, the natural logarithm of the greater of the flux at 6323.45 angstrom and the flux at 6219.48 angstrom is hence 2.38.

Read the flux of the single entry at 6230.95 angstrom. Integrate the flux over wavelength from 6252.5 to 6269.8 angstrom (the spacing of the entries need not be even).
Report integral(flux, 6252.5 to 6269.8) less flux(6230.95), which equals 176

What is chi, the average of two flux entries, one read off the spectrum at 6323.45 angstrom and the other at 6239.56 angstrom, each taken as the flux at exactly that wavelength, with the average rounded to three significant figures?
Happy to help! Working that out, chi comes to 10.7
